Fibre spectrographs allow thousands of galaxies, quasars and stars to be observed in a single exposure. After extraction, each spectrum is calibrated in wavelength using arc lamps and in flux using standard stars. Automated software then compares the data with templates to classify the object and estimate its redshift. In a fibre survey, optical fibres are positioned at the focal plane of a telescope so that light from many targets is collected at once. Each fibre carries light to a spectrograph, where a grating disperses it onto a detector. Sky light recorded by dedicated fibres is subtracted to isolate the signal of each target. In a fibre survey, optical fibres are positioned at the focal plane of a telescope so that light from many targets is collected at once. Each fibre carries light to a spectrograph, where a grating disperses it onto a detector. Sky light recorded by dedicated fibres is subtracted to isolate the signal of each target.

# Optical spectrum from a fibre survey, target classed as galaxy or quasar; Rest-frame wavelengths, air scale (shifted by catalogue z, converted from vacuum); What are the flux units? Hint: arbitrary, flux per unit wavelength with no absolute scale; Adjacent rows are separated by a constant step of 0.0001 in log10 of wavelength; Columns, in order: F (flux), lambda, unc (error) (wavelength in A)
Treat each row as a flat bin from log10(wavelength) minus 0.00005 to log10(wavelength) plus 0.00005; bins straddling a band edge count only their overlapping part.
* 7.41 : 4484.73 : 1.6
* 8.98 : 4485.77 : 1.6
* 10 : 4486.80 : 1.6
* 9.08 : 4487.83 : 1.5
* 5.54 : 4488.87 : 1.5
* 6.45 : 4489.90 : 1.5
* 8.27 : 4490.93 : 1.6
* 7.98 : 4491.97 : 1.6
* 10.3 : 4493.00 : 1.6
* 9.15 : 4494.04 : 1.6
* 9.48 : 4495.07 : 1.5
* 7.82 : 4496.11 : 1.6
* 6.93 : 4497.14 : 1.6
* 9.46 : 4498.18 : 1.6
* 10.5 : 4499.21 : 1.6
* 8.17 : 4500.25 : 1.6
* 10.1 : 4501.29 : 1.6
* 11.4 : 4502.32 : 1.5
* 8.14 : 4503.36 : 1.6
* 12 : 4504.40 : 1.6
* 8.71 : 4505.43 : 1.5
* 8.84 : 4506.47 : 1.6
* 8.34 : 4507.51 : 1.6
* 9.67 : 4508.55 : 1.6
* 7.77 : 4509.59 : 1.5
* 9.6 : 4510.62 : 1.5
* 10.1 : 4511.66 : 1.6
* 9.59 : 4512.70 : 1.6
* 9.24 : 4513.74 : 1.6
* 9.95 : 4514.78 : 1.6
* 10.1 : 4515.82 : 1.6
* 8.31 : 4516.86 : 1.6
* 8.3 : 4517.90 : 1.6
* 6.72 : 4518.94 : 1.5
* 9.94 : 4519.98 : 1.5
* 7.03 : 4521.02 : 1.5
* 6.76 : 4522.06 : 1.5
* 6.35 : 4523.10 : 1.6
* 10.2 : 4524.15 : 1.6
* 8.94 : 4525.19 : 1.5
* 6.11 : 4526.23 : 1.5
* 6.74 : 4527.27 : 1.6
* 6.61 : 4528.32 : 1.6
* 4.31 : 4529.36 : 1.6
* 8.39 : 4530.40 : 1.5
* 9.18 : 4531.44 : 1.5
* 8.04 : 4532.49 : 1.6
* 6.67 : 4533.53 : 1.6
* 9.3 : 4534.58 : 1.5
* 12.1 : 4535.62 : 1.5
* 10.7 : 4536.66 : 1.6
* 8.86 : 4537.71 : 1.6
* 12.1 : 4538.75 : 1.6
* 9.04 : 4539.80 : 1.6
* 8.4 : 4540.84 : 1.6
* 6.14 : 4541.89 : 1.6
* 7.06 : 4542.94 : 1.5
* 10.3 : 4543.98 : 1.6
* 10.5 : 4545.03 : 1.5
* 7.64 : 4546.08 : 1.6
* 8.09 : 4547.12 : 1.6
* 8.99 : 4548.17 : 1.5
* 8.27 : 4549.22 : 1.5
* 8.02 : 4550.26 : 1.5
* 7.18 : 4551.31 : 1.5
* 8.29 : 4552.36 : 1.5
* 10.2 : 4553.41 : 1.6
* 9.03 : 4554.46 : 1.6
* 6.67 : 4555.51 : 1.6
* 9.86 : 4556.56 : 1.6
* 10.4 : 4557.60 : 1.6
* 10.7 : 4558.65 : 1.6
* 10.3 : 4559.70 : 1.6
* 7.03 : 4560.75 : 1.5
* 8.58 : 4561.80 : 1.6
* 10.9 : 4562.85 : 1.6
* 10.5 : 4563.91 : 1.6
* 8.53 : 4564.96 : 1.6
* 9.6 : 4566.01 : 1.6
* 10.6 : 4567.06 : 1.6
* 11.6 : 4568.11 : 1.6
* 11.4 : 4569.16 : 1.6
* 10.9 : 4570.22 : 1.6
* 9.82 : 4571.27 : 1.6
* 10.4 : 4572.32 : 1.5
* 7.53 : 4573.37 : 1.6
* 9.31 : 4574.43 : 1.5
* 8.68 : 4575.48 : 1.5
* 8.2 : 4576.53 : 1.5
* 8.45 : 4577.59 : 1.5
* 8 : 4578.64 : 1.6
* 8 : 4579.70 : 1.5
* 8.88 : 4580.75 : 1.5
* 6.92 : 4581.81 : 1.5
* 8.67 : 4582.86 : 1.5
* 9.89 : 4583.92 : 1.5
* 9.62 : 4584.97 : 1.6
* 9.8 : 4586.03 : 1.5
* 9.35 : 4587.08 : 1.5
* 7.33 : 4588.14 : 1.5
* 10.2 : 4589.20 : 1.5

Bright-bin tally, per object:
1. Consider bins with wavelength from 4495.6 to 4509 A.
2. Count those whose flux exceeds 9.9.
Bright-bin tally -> 4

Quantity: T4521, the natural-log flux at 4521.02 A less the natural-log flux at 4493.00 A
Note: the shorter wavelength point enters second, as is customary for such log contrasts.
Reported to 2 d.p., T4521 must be -0.38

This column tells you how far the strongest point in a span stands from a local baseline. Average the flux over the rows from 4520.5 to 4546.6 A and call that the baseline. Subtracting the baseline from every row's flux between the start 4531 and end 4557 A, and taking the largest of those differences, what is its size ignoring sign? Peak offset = 3.8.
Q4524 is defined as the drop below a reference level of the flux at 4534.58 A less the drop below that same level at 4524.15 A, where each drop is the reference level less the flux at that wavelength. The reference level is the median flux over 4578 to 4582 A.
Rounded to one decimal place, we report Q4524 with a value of 0.9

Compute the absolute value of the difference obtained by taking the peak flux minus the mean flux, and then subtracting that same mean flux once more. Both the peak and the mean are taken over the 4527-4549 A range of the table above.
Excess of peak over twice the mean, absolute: 5.0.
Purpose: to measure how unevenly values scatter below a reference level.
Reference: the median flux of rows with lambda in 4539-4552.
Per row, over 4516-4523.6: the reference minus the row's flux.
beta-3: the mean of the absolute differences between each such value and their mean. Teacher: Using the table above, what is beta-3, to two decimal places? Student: 1.05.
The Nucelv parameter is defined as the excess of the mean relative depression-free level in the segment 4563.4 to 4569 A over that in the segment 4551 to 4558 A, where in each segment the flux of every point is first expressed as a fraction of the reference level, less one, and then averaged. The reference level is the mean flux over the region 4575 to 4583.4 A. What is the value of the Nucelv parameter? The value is 0.17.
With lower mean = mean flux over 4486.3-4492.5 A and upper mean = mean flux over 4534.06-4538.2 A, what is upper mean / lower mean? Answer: 1.3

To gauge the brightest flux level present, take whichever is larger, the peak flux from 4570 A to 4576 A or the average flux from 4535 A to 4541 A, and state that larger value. 10.9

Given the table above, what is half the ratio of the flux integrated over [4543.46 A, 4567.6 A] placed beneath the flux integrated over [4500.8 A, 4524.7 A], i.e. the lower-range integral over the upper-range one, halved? 0.49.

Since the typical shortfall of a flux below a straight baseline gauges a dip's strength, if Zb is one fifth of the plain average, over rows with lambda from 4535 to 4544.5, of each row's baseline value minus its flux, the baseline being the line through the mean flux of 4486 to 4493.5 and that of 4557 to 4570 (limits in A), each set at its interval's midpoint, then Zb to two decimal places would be 0.01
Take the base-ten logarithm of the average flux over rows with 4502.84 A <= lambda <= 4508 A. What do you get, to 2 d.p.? 0.96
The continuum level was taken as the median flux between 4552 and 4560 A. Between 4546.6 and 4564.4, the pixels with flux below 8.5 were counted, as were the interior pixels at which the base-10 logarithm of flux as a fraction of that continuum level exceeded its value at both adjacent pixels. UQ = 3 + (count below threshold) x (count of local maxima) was 31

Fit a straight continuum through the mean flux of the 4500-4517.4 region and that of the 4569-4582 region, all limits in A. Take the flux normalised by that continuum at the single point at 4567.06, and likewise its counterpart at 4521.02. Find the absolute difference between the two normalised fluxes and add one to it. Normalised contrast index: 1.42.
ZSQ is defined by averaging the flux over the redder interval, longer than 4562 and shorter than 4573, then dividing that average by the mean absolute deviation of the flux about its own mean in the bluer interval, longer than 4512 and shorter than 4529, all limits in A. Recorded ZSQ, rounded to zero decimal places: 8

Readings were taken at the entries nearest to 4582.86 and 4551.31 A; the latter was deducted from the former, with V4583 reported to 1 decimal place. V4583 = 1.5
